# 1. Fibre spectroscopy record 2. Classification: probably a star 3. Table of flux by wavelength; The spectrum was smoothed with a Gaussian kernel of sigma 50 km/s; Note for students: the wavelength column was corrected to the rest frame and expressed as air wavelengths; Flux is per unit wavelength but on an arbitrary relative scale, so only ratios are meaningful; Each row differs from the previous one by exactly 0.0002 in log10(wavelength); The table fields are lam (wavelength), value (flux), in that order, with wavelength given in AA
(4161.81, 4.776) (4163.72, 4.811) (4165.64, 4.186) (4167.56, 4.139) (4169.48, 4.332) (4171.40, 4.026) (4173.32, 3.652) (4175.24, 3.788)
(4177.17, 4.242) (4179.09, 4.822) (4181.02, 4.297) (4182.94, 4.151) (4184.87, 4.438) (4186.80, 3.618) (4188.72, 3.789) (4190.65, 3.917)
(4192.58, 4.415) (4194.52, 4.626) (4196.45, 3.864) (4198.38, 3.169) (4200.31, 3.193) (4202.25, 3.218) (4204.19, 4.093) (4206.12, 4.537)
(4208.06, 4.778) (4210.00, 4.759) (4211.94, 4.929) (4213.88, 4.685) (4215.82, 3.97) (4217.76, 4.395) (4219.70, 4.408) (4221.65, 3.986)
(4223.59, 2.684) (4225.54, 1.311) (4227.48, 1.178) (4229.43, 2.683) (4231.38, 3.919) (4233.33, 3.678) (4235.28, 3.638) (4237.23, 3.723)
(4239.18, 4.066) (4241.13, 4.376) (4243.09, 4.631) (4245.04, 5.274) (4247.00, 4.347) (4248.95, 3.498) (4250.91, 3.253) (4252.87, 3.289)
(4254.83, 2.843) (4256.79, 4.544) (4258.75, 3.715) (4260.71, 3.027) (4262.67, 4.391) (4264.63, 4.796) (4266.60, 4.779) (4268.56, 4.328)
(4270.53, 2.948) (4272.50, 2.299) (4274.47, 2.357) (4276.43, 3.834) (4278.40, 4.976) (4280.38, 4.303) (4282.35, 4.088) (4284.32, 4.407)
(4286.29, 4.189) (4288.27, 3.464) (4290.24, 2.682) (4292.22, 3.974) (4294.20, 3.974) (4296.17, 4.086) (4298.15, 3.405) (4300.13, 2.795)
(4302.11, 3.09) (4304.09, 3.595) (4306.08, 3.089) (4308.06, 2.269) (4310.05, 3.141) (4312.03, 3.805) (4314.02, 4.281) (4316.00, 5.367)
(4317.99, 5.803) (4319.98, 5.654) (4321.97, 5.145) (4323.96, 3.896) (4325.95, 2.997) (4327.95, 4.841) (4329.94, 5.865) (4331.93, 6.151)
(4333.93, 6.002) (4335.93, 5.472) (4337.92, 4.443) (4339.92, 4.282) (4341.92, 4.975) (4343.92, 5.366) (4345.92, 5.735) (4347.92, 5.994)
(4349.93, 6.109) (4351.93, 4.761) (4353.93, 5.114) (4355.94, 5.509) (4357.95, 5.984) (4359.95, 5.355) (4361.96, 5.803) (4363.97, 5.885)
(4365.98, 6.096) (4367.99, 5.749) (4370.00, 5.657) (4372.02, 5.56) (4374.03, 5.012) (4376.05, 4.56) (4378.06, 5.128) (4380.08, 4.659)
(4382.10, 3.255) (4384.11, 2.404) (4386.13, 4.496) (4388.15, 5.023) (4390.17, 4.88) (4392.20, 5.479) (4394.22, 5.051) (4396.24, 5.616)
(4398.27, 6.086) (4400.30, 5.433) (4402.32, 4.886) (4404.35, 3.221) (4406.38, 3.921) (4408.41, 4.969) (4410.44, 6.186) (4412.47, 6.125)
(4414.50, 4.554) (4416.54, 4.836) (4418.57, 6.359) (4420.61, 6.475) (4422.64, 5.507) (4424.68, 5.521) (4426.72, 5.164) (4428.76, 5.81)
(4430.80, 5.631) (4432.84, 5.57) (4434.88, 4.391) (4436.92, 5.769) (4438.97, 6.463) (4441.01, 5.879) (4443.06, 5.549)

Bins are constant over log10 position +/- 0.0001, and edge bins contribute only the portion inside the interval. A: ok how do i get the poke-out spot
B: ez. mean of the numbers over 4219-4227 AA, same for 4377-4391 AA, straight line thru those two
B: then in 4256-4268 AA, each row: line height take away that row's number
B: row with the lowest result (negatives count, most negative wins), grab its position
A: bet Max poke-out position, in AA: 4264.63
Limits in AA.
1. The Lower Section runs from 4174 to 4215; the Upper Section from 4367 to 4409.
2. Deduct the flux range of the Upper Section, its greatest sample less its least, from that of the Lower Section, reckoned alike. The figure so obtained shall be -1.9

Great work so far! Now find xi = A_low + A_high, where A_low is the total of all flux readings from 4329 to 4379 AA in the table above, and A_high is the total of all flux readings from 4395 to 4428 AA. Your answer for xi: 221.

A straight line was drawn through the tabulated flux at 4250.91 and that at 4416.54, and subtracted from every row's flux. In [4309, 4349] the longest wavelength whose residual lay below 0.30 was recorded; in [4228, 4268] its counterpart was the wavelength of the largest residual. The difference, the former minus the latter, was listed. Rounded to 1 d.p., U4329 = 94.9 AA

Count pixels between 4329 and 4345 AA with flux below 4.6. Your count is 2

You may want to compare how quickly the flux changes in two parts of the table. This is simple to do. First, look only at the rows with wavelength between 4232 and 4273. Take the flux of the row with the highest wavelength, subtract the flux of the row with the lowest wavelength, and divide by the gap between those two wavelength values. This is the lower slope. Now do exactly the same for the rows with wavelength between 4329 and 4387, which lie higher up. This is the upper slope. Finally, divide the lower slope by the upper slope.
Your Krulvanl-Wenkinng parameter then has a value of 1.4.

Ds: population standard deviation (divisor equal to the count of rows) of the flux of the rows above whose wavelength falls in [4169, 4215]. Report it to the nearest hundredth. 0.52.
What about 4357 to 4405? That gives 0.92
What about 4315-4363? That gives 0.76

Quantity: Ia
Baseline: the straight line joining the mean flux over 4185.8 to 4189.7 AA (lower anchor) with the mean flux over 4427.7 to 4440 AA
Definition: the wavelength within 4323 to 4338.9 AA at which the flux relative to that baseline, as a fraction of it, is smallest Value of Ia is 4325.95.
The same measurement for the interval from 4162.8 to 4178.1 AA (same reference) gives 4173.32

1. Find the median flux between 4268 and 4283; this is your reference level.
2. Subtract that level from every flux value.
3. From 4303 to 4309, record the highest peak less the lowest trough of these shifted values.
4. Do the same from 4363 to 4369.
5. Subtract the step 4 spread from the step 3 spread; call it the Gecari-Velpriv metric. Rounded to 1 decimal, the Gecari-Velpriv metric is 1.0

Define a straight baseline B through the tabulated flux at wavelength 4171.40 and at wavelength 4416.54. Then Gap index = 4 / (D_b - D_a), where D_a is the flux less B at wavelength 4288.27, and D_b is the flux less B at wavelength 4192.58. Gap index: 3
